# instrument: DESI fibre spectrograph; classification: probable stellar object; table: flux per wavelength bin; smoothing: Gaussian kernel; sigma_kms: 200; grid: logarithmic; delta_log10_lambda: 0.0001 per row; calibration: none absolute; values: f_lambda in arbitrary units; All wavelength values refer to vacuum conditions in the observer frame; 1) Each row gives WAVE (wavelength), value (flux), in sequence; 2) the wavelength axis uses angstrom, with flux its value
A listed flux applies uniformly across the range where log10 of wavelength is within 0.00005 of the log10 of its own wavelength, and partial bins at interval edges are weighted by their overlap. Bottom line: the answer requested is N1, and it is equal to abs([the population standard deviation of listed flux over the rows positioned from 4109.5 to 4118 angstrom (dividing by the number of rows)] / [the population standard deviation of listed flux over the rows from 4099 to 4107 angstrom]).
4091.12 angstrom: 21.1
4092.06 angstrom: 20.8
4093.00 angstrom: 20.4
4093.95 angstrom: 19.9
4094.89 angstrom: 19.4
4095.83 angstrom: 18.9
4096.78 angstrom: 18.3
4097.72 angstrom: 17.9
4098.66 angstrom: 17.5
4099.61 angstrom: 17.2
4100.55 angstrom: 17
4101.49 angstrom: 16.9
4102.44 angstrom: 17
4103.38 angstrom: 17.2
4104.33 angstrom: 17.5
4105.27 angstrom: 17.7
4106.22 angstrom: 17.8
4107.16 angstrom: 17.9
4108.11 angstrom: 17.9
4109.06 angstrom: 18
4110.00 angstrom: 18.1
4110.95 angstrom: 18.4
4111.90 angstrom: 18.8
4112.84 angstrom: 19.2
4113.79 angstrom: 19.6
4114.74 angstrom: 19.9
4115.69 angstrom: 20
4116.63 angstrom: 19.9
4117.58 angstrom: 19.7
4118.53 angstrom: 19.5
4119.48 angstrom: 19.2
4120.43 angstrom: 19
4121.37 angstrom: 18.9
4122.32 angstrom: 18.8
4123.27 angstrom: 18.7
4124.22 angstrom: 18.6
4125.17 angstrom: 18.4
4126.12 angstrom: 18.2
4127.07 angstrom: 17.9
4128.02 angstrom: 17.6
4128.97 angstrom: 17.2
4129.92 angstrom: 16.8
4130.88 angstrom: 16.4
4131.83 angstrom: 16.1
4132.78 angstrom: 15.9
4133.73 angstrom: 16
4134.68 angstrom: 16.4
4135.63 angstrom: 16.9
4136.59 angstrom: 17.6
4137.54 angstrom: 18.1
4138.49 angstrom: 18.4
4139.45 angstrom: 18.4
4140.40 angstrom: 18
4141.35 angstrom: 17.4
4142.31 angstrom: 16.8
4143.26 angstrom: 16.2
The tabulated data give 2.1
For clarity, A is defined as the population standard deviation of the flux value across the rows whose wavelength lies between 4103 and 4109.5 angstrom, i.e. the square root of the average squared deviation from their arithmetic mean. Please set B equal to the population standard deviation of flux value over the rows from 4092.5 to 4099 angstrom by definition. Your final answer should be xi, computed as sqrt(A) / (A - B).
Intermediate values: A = 0.26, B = 1.0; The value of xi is -0.7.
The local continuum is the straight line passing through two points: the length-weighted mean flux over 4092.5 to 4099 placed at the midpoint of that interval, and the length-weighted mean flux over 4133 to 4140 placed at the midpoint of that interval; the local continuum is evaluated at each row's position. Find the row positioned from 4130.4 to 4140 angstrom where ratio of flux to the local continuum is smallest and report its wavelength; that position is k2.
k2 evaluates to 4132.78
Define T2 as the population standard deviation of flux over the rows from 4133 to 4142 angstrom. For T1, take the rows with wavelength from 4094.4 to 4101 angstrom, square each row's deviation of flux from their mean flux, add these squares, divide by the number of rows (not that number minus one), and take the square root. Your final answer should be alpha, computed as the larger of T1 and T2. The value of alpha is 0.82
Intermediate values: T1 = 0.8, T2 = 0.82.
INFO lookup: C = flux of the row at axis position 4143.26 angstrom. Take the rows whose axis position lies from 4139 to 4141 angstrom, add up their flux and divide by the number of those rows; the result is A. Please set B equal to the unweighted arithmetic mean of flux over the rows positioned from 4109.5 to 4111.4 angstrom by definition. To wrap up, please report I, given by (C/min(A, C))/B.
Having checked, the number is 0.055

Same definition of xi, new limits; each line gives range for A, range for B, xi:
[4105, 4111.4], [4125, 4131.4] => -1.0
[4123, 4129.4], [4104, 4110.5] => 2.2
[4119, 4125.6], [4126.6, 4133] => -1.1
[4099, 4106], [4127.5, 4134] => -1.6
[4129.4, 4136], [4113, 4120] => 6.0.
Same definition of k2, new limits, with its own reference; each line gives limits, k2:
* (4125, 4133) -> 4132.78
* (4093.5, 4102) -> 4101.49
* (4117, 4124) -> 4123.27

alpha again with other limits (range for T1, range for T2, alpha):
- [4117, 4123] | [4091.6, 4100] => 1.22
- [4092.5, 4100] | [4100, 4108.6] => 1.08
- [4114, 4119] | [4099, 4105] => 0.20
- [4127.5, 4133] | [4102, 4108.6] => 0.60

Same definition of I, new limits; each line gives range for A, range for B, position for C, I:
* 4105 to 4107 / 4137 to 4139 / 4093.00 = 0.063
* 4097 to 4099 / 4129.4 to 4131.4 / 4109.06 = 0.061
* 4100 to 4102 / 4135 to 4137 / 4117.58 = 0.067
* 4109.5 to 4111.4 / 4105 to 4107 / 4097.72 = 0.056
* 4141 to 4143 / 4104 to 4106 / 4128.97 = 0.057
